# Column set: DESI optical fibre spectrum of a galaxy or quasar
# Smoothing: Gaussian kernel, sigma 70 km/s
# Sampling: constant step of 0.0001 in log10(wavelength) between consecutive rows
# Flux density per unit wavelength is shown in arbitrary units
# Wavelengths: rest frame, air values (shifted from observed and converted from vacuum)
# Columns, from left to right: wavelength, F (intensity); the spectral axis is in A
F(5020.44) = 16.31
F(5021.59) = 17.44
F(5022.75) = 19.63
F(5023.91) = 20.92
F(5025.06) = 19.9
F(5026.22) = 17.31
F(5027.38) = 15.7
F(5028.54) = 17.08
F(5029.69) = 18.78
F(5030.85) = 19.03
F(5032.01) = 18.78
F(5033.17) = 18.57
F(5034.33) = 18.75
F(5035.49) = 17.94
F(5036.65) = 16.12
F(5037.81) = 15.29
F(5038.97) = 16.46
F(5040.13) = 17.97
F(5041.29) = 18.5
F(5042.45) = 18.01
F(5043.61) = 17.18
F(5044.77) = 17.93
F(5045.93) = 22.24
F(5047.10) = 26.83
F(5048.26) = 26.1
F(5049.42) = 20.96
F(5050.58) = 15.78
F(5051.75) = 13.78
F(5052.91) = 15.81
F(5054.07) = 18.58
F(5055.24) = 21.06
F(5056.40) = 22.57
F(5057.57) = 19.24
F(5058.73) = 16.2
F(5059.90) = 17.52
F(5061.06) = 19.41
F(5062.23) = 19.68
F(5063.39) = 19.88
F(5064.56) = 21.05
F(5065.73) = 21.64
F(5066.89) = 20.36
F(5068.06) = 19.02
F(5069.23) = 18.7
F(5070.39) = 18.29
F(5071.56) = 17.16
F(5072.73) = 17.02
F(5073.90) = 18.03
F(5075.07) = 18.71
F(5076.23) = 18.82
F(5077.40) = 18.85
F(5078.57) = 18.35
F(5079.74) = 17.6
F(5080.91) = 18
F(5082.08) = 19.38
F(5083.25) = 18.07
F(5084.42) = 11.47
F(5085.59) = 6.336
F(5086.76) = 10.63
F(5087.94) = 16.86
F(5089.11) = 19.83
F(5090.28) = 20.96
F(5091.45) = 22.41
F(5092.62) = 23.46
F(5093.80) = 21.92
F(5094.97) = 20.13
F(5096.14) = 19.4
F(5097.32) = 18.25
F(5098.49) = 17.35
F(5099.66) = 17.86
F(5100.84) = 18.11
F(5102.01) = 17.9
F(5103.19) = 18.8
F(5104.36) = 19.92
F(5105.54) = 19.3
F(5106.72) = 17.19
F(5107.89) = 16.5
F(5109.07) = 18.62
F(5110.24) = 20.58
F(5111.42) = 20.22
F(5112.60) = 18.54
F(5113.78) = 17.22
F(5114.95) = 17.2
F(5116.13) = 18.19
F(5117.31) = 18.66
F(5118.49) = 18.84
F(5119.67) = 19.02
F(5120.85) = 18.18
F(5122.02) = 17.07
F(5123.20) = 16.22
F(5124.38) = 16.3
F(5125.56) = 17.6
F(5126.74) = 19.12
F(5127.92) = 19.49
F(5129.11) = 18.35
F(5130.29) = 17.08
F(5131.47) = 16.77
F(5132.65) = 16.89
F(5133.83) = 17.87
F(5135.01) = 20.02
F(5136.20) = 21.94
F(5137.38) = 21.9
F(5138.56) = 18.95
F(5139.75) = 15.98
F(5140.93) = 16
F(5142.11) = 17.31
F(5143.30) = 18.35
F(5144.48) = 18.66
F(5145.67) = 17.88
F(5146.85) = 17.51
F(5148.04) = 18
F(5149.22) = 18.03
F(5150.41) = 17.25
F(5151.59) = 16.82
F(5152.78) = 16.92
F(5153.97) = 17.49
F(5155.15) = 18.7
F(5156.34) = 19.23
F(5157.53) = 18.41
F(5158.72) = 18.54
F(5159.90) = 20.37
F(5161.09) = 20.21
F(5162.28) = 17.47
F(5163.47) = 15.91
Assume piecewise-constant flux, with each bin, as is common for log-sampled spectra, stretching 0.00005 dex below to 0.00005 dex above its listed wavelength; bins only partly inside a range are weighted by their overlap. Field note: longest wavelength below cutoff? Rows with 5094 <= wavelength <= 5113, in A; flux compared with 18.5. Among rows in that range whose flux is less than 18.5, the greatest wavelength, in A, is 5107.89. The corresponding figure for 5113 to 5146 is 5145.67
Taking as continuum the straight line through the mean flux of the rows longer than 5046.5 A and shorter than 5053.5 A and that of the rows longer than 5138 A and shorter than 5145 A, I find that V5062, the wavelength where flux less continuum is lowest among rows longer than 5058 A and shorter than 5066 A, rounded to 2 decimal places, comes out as 5058.73 A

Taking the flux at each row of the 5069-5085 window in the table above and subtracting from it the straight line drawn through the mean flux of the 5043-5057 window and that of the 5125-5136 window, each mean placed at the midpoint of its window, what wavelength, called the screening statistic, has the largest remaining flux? 5082.08 A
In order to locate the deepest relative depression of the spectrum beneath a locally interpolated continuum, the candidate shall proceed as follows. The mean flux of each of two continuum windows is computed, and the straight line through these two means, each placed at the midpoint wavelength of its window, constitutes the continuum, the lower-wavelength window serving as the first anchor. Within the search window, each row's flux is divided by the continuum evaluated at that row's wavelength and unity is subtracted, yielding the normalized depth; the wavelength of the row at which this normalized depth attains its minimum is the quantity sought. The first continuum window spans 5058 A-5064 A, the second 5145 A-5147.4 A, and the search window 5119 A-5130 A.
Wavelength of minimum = 5123.20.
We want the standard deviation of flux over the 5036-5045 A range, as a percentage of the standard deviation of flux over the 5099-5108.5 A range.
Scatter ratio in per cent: 101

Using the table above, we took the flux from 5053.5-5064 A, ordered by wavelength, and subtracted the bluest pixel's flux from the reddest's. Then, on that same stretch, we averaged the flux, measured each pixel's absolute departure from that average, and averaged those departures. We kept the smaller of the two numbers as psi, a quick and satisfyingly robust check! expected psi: 1.3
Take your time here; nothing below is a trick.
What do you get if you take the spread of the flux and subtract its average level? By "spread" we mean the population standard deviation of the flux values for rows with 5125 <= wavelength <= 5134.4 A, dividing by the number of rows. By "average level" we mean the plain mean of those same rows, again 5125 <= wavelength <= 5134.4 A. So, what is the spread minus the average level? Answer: -16.94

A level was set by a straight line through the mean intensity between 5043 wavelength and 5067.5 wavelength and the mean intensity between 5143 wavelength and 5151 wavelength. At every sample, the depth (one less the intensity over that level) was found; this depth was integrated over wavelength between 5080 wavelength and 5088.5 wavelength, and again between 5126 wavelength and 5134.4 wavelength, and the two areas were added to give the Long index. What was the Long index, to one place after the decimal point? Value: 2.2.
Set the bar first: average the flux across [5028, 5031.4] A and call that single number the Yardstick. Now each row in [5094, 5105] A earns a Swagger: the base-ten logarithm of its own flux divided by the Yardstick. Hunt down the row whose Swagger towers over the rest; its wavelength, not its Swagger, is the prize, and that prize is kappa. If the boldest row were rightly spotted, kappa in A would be 5094.97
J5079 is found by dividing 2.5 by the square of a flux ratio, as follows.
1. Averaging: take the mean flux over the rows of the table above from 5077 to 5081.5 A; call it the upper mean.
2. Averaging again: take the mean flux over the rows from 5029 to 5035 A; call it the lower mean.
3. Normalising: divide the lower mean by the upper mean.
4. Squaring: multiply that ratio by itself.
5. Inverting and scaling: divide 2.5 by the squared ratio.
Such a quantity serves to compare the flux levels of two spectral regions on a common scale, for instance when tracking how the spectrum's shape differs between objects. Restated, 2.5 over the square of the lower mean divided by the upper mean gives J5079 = 2.3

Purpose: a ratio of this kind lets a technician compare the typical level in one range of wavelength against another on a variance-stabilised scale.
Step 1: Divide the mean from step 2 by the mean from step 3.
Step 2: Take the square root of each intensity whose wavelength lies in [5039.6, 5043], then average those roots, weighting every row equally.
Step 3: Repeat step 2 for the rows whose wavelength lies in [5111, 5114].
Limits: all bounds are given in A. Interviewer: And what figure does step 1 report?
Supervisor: 0.99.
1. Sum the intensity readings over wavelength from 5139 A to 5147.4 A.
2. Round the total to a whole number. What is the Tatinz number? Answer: 122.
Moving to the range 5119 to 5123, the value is 54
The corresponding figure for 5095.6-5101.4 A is 91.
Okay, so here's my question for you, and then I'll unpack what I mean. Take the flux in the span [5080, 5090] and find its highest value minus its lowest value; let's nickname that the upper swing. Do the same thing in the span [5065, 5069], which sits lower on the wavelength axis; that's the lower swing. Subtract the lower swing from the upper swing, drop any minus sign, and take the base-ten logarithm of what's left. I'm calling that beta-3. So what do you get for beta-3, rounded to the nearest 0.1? 1.0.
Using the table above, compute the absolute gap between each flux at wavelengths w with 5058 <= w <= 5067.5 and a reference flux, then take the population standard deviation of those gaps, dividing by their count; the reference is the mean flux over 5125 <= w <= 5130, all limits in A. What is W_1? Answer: 0.76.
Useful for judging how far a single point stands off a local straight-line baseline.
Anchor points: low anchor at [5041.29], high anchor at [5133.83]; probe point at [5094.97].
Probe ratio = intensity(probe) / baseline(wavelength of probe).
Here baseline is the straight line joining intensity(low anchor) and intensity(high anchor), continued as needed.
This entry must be 1.11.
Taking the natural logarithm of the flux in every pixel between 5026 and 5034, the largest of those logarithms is 2.95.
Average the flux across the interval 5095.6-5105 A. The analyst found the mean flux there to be 18.4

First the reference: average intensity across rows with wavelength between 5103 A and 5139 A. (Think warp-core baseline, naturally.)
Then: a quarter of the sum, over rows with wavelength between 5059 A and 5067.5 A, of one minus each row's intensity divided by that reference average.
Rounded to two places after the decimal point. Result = -0.14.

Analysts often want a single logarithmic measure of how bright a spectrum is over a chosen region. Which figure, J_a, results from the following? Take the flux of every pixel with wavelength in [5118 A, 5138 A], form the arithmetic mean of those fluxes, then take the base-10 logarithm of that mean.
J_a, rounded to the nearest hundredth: 1.26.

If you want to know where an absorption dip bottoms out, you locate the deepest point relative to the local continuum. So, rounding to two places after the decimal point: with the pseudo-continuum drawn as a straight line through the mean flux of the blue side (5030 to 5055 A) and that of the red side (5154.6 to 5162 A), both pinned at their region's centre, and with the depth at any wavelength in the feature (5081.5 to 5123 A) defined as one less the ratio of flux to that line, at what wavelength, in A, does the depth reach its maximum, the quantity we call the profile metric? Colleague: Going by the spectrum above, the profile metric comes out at 5085.59 A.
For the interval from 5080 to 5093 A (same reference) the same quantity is 5085.59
